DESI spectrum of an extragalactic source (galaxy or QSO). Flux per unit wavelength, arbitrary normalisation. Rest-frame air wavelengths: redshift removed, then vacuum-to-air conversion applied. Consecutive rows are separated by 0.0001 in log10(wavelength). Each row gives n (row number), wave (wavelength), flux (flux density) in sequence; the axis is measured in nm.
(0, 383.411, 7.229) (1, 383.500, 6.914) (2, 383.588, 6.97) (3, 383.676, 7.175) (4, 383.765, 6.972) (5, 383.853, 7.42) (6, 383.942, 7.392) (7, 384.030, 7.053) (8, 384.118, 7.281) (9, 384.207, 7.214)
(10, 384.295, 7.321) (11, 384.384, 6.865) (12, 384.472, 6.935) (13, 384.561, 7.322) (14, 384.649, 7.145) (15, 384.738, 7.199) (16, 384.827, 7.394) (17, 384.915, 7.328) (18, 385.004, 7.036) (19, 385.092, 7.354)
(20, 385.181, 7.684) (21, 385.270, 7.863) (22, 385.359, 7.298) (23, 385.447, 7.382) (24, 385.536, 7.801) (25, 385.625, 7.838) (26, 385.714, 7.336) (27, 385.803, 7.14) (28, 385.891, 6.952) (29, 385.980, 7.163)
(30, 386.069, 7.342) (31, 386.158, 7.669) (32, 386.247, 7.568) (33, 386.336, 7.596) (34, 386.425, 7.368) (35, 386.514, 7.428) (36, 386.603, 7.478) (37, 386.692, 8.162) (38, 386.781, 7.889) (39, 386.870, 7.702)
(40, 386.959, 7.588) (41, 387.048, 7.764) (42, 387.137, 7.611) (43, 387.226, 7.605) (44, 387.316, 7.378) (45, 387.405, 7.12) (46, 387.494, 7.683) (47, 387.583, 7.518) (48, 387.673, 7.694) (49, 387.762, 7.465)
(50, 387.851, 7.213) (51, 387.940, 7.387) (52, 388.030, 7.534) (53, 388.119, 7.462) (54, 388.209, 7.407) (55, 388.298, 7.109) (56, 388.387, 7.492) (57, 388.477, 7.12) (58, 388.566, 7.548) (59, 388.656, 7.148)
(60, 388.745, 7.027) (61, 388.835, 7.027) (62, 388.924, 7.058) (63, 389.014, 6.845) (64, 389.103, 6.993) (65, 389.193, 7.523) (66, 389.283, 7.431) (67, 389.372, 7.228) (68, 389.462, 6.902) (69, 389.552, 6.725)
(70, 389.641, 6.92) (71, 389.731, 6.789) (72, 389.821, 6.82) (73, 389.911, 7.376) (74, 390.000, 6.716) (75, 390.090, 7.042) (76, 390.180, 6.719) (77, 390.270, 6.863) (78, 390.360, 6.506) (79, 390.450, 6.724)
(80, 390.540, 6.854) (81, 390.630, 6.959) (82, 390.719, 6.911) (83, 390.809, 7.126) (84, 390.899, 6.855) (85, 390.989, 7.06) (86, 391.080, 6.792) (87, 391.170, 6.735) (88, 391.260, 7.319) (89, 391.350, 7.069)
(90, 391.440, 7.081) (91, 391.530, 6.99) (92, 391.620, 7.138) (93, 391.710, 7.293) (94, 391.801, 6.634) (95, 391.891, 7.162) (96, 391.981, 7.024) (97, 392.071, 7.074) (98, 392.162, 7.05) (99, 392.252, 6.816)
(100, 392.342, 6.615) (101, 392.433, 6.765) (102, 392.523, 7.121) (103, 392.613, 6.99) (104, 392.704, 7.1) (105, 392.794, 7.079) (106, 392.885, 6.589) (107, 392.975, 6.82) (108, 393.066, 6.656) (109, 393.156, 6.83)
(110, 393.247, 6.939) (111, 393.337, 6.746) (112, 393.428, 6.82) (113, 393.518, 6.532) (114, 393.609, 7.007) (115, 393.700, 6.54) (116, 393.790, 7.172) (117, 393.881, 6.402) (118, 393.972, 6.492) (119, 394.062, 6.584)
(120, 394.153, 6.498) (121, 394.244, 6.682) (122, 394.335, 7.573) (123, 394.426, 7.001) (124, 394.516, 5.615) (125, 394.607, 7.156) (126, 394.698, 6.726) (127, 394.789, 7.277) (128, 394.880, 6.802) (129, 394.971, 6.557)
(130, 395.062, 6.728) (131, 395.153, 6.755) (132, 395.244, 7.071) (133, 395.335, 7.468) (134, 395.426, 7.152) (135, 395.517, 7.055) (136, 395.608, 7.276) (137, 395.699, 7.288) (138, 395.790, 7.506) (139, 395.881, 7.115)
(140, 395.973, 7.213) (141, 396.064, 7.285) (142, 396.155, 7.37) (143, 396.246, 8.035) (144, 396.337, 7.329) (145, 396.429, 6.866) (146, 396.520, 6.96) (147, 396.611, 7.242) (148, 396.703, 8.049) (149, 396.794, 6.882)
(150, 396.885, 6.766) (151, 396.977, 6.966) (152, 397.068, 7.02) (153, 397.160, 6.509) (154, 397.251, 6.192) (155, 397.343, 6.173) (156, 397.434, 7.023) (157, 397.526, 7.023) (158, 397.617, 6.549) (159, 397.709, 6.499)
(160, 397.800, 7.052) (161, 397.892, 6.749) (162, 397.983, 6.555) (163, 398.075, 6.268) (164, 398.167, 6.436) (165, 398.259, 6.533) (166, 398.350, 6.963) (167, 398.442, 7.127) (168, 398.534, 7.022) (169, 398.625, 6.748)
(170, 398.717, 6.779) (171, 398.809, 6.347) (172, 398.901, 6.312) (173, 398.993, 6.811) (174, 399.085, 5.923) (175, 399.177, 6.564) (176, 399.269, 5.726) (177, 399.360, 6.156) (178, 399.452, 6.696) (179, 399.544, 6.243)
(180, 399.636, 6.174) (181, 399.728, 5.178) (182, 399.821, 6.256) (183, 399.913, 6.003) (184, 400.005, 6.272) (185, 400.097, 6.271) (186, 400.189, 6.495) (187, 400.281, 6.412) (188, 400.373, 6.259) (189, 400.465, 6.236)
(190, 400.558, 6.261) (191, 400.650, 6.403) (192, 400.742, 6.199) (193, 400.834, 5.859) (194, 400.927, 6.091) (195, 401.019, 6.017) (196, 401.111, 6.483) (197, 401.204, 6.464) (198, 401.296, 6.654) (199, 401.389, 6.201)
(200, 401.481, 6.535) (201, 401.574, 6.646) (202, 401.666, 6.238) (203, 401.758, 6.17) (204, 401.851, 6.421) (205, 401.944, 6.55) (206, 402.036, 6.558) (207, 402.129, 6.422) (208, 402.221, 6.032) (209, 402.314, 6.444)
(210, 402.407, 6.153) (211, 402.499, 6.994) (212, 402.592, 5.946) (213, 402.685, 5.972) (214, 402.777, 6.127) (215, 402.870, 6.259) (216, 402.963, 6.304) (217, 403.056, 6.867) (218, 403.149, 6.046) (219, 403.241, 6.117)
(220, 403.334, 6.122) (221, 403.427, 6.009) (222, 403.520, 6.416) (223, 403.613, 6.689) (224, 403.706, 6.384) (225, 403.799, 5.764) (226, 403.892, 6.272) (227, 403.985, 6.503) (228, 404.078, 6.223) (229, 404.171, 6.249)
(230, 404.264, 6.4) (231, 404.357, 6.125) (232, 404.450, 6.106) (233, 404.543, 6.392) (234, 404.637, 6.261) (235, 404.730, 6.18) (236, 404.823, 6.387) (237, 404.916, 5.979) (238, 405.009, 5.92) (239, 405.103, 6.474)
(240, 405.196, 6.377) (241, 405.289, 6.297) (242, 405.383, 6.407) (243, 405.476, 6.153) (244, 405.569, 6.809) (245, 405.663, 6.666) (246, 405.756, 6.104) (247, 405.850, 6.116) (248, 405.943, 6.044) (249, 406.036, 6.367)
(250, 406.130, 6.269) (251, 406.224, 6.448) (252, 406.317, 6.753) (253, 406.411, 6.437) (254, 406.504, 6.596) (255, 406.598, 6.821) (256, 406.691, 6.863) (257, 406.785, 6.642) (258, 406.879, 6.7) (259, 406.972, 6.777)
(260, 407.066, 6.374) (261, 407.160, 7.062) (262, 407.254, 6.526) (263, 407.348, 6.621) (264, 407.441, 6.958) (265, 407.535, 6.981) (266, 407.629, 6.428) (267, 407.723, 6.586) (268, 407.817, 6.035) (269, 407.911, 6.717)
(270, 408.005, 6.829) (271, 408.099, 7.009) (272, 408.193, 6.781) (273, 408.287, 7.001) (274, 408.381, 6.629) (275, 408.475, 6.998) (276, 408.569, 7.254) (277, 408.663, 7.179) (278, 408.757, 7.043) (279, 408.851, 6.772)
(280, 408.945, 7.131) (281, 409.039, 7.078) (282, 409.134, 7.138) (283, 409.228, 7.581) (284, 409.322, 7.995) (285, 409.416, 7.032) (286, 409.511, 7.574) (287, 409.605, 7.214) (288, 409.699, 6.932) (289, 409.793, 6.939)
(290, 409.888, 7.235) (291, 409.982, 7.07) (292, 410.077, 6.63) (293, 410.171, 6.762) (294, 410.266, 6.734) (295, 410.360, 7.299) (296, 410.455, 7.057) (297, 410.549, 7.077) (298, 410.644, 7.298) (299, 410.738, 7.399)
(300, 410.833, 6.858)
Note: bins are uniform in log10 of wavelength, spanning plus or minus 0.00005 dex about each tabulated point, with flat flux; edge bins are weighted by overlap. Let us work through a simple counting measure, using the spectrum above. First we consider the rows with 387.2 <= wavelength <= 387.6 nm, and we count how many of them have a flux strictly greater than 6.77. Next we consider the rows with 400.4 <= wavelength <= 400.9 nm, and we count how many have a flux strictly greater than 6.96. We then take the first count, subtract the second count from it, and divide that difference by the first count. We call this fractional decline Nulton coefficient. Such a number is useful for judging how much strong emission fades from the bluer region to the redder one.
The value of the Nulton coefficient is 1.00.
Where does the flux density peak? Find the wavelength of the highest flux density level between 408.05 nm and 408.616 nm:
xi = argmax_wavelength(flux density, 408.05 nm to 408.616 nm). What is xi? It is 408.569 nm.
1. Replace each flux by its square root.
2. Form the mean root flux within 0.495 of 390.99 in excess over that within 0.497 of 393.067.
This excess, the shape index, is 0.03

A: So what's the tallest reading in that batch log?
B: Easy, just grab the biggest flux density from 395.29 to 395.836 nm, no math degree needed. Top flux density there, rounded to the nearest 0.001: 7.506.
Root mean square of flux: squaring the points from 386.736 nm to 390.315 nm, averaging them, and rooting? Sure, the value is 7.27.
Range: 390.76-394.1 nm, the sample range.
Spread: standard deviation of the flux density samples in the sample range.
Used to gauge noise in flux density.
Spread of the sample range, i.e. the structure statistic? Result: 0.24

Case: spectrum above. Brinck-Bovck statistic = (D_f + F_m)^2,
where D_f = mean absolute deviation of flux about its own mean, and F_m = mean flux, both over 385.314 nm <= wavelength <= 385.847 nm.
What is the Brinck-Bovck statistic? 59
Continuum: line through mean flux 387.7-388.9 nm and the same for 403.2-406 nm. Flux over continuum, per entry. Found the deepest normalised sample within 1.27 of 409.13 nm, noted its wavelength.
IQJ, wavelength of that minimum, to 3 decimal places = 408.381 nm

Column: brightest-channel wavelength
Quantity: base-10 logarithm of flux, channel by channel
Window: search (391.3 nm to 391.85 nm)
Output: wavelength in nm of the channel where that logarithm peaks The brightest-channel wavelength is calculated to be 391.710 nm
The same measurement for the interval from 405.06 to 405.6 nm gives 405.569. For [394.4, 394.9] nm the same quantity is 394.789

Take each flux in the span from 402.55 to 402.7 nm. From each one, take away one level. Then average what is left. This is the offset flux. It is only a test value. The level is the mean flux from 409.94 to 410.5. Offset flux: -1.0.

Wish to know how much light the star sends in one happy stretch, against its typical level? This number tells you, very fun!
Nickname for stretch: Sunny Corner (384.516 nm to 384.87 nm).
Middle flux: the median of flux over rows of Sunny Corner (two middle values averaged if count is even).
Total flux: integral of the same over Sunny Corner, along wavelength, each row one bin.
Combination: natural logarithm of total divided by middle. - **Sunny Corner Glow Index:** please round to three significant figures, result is -1.04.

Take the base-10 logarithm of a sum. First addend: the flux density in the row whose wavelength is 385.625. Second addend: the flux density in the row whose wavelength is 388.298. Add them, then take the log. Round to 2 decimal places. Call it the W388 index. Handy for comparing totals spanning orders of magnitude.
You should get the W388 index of 1.17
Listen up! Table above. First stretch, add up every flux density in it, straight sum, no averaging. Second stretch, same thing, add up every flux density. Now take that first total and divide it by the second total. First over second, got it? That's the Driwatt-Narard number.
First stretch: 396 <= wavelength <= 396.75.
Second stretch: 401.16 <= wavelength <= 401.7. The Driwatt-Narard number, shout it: 1.5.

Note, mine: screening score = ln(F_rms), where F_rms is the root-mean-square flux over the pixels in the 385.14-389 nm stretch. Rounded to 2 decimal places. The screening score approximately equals 2.01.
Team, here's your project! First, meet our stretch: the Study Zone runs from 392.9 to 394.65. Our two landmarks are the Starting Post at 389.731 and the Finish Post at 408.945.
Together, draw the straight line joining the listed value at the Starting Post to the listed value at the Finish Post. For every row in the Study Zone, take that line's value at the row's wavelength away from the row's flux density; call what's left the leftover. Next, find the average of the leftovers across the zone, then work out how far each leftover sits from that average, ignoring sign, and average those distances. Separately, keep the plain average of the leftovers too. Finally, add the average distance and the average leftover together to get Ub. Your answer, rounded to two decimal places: 0.16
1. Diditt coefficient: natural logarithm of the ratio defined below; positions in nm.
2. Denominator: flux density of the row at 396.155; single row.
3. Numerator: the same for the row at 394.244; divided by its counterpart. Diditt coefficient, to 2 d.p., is -0.10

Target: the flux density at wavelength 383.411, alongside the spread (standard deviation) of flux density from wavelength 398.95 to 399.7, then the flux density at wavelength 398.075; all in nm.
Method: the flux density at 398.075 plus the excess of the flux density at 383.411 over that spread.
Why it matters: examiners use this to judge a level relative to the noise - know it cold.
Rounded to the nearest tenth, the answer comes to 13.1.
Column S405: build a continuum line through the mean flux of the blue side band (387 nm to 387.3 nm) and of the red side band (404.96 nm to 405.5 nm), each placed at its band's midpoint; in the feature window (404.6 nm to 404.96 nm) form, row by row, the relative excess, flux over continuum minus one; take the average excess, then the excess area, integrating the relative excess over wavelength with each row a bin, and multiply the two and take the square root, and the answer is 0.010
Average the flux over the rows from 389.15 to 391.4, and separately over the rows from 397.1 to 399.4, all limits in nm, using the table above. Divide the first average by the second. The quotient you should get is 1.06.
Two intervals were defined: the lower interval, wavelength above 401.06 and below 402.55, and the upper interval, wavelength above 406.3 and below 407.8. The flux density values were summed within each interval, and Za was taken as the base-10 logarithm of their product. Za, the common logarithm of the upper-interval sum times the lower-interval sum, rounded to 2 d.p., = 4.04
